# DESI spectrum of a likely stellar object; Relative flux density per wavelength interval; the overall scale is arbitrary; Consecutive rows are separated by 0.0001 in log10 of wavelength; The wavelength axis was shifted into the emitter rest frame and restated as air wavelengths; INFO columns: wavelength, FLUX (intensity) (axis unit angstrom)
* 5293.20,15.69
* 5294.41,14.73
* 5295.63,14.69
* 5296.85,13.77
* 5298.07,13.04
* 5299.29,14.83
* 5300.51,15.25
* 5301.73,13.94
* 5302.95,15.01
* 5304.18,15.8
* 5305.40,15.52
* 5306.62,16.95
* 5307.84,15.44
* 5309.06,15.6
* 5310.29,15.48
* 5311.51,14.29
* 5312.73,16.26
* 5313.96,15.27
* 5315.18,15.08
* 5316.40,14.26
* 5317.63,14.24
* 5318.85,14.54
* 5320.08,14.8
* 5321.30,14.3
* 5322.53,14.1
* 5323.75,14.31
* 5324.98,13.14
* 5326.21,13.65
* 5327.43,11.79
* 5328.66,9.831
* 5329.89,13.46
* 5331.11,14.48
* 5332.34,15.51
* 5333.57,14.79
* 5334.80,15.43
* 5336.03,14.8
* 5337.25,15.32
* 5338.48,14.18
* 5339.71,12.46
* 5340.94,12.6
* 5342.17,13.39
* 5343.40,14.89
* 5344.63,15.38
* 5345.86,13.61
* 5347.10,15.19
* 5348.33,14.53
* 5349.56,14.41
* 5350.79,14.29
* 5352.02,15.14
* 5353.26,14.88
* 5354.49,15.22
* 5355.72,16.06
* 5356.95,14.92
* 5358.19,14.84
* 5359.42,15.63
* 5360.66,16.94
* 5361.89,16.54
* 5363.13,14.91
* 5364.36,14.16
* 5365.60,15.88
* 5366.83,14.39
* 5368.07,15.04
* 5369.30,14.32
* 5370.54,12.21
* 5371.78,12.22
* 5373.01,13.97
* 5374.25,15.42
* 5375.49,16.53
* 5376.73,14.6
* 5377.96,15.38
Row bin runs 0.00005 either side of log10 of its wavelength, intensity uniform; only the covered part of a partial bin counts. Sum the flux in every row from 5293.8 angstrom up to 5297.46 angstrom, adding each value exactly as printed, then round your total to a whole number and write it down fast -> 43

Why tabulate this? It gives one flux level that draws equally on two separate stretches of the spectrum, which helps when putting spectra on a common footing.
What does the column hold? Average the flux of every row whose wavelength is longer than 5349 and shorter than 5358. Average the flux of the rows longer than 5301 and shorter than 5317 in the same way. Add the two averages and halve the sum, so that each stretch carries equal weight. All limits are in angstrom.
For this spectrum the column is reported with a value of 15.1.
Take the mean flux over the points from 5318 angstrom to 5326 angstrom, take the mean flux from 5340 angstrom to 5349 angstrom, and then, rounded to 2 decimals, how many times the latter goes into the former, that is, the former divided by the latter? 1.00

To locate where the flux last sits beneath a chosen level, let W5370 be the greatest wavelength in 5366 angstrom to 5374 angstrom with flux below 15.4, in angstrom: 5373.01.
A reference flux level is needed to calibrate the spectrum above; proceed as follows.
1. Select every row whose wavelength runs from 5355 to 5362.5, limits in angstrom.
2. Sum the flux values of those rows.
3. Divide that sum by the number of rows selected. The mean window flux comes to 15.8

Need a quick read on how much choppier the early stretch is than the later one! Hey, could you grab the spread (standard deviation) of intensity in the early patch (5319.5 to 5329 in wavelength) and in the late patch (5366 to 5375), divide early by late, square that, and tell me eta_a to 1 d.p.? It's 1.7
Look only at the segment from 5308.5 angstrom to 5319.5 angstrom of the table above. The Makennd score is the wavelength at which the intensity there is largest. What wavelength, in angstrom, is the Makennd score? 5312.73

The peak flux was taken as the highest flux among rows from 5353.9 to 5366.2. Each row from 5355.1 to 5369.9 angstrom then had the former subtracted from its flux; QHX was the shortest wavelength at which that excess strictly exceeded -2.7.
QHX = 5355.72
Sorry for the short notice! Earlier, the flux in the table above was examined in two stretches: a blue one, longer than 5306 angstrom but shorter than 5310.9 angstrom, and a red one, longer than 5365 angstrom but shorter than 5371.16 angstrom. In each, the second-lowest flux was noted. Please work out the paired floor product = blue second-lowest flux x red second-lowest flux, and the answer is 222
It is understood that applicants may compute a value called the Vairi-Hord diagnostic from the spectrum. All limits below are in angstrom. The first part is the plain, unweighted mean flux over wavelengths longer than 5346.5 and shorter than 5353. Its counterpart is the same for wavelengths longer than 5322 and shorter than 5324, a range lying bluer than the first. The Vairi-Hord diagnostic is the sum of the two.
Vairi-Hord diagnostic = 28.9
